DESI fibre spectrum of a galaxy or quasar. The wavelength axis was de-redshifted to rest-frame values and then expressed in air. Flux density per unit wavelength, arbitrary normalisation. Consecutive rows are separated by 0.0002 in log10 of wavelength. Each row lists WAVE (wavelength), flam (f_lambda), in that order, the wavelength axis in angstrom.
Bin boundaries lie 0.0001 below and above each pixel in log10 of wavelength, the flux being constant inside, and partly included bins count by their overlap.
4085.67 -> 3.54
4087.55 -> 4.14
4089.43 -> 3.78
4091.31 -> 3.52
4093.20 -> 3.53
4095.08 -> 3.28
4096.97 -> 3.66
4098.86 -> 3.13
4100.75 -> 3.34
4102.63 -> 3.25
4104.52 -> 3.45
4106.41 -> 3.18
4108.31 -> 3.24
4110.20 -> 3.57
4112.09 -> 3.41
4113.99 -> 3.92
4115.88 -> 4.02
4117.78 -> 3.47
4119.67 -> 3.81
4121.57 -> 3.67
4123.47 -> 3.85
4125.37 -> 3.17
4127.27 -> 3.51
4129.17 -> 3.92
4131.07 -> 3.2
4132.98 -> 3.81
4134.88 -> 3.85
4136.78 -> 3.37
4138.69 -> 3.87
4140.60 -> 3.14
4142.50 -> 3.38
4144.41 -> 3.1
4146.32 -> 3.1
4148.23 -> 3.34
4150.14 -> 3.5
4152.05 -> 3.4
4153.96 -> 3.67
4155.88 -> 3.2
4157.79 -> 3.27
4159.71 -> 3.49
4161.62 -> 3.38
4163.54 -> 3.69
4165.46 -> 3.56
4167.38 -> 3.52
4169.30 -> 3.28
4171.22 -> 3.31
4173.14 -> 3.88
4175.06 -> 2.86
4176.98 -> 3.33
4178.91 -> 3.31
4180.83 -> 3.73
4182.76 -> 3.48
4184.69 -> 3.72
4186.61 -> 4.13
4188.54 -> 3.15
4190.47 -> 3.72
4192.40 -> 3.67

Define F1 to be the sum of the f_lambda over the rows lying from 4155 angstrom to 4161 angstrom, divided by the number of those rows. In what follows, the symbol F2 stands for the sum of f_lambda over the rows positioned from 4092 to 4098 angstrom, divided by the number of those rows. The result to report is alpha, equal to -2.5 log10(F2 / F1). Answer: -0.05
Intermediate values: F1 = 3.32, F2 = 3.49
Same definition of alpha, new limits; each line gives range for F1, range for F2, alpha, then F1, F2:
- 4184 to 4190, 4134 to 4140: -0.01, 3.67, 3.70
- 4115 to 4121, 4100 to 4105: 0.13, 3.77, 3.35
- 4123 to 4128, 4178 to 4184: 0.00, 3.51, 3.51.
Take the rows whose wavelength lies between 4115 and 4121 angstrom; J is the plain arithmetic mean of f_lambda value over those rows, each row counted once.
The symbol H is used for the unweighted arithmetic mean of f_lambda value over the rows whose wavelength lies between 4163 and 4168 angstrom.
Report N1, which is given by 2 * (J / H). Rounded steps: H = 3.6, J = 3.8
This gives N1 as 2.1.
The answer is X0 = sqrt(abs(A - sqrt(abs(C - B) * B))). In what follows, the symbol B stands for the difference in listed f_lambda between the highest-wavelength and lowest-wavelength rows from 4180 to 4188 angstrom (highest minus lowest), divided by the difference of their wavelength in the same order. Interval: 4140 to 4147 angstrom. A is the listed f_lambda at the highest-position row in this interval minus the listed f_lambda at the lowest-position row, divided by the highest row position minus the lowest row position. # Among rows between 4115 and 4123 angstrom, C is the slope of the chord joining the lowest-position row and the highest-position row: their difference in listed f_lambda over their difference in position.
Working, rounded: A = -0.007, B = 0.069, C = -0.06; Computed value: 0.32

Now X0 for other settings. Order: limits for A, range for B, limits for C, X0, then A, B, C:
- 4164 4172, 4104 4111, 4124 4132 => 0.25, -0.043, 0.021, 0.01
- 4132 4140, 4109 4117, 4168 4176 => 0.32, 0.011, 0.079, -0.07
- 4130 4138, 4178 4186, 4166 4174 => 0.07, 0.030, 0.071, 0.06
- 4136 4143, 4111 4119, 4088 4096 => 0.17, 0.002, 0.011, -0.09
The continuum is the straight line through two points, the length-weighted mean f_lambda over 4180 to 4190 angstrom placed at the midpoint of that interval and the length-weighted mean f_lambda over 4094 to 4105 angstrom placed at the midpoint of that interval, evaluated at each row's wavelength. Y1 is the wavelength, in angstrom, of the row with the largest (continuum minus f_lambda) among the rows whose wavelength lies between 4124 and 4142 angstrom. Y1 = 4140.60 angstrom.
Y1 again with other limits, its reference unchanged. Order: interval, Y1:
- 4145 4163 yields 4146.32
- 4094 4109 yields 4098.86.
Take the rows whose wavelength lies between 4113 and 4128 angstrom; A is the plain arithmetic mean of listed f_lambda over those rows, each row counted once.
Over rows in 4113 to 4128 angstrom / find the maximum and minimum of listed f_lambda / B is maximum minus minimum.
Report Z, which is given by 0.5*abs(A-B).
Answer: 1.41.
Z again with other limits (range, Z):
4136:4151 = 1.29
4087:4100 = 1.28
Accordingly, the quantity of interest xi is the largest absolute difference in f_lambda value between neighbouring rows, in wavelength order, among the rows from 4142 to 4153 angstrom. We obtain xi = 0.3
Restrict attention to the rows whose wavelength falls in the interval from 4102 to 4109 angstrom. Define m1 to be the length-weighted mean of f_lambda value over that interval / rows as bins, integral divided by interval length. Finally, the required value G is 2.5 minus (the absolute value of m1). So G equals -0.78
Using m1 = 3.28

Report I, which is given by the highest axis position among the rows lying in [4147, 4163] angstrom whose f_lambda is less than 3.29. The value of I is 4157.79 angstrom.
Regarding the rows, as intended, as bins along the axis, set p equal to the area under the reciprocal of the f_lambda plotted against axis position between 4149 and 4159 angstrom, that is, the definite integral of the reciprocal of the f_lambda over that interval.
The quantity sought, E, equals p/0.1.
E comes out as 29.4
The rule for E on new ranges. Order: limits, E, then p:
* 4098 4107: 27.5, 2.75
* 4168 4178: 30.2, 3.02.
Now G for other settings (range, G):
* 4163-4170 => -1.01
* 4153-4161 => -0.91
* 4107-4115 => -1.02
